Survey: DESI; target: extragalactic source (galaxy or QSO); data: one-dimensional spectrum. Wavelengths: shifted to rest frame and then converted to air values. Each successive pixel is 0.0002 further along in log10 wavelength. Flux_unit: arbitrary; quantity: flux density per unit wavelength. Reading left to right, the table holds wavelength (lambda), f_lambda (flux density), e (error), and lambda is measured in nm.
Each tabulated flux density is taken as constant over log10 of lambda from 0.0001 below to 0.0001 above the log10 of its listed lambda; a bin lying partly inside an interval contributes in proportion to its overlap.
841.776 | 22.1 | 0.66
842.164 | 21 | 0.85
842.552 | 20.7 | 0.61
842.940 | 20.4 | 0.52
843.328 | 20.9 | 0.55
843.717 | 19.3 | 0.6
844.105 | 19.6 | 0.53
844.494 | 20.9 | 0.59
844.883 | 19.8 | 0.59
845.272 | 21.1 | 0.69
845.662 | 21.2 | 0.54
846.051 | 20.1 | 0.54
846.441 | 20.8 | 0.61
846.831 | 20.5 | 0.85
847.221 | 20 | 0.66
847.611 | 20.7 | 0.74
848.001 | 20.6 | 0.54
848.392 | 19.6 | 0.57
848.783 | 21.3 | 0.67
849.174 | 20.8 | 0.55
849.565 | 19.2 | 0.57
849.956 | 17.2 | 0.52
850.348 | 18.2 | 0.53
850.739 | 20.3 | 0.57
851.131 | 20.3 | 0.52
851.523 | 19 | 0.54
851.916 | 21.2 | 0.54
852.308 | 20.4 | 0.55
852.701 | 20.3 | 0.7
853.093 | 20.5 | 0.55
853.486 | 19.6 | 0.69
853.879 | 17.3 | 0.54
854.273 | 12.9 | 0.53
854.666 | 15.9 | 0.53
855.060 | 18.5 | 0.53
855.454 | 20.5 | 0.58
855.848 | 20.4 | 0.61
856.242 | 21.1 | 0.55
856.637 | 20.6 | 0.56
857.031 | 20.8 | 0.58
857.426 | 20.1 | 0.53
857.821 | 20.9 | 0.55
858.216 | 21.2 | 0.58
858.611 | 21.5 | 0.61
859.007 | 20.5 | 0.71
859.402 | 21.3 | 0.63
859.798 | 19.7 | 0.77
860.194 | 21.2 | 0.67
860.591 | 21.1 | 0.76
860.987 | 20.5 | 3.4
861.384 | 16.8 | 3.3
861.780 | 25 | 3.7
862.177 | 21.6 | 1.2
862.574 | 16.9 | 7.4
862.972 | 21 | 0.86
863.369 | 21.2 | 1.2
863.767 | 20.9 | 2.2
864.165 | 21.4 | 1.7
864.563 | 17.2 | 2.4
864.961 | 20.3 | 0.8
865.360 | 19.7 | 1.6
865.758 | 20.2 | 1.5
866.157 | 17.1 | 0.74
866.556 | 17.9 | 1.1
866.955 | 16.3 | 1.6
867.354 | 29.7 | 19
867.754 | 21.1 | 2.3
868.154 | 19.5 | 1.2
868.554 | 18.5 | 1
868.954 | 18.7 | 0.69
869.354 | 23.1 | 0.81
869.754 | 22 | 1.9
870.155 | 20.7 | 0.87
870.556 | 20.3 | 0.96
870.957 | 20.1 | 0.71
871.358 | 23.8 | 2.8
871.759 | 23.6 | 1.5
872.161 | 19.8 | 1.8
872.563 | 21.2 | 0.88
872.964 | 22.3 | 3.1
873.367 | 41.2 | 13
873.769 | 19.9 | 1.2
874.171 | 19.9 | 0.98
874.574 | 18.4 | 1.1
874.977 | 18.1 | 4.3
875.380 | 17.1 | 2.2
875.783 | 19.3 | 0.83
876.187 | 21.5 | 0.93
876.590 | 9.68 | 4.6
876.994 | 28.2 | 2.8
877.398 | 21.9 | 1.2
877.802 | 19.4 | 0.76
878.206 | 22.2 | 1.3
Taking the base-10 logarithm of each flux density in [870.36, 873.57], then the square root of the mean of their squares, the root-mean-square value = 1.37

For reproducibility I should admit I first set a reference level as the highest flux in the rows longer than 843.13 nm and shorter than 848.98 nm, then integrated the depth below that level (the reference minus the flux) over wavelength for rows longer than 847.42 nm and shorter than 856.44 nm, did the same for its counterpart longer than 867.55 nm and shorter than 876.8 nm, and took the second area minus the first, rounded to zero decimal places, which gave -13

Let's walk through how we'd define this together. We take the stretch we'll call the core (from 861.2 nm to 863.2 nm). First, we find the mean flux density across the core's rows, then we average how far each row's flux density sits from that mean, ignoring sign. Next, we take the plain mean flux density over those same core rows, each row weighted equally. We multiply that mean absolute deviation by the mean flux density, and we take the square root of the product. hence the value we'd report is 7.4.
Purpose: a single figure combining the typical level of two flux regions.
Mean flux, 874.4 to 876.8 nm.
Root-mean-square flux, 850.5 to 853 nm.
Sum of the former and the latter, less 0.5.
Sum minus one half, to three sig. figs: 37.1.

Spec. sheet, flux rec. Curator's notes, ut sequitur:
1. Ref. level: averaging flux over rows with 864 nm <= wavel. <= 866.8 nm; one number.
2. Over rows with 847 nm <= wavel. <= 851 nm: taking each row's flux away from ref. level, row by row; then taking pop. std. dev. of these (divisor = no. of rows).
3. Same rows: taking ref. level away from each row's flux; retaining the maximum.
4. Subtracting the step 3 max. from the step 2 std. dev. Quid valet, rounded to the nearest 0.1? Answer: -1.0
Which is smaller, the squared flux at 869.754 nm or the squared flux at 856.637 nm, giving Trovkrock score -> 424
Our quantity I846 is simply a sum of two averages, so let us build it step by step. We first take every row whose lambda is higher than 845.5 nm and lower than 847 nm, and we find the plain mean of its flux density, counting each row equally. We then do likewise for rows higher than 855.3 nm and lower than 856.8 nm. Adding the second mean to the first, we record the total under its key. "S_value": 41.3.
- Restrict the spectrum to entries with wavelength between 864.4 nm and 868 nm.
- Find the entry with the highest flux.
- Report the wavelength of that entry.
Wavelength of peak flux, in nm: 867.354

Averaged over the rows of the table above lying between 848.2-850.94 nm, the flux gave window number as 19.5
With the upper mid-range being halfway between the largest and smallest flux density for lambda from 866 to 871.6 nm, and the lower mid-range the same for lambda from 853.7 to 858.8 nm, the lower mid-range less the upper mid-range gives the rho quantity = -5.8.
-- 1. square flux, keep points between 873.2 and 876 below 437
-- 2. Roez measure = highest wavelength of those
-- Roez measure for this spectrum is 875.783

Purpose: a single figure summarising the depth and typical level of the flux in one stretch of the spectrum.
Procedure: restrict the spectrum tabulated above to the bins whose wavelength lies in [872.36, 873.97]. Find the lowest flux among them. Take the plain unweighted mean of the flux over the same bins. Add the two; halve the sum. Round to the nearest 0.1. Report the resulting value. 23.0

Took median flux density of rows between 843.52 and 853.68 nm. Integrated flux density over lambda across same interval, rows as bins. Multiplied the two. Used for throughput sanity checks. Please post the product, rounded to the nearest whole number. 4145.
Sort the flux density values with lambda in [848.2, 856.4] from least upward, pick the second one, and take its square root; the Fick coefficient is 3.99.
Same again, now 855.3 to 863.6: 4.11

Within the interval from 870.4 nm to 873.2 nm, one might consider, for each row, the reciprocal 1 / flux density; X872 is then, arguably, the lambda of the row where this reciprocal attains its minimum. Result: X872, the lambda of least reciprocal 871.358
